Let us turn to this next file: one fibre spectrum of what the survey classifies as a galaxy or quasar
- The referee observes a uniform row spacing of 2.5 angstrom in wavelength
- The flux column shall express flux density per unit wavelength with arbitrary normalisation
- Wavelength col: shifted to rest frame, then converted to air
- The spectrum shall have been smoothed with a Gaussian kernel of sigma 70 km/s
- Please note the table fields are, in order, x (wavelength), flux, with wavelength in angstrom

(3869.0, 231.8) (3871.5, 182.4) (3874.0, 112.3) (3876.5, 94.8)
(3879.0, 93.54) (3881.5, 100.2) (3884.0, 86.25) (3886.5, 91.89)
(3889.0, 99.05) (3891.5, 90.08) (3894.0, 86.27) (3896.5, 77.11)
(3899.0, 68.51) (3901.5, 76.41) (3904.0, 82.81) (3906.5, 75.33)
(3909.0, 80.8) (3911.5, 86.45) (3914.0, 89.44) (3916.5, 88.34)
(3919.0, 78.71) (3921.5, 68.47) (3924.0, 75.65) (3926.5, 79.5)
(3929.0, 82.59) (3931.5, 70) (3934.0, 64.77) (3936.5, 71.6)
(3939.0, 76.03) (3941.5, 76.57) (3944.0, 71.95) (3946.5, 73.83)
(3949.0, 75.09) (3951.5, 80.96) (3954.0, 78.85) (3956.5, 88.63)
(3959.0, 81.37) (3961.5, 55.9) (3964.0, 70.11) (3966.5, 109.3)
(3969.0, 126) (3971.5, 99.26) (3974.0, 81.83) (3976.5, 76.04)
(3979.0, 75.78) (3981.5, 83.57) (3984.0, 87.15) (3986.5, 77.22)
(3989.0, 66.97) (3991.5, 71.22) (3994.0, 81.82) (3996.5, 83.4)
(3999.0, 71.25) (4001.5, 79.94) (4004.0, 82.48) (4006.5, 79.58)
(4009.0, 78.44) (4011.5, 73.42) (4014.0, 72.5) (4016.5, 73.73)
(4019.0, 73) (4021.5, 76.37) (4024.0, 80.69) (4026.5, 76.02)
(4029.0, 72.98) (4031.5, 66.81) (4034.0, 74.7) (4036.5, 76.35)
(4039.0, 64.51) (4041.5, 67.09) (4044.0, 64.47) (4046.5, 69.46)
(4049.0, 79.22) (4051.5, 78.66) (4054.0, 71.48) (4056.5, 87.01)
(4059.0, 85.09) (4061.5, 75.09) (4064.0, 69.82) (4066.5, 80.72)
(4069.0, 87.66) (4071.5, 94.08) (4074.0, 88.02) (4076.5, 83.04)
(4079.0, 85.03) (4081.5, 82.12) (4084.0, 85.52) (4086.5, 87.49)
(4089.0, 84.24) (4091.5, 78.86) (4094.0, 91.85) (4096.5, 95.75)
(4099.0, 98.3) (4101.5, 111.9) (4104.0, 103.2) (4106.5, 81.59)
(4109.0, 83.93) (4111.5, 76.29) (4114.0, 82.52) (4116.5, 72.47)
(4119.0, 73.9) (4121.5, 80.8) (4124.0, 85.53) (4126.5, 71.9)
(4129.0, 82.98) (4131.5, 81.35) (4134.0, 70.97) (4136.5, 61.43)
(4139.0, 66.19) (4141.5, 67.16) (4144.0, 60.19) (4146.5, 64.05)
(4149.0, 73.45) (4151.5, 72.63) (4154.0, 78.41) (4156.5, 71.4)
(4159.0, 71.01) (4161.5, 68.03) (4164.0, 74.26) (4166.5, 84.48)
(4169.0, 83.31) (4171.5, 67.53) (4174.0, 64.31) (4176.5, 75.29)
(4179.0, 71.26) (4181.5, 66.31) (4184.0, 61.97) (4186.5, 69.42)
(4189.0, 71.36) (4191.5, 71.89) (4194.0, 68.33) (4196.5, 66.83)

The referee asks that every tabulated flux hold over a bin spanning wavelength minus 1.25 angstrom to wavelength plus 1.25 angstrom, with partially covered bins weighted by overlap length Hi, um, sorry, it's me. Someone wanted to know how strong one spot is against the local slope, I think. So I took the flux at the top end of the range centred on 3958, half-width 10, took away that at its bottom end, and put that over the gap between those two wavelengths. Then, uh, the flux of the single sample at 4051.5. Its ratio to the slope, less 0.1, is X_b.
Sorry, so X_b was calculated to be 40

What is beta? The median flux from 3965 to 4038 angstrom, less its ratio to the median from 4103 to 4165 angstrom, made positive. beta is 75.3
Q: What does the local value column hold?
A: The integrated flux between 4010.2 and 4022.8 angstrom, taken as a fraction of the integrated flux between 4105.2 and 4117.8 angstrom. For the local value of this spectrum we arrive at 0.93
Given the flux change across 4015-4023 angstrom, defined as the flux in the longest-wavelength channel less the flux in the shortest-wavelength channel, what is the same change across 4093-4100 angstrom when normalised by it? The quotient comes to 2.4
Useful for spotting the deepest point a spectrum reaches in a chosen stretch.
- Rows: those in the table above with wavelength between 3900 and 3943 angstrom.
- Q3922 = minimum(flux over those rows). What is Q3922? 64.77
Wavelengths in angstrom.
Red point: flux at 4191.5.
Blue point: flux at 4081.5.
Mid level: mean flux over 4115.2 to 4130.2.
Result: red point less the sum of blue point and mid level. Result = -88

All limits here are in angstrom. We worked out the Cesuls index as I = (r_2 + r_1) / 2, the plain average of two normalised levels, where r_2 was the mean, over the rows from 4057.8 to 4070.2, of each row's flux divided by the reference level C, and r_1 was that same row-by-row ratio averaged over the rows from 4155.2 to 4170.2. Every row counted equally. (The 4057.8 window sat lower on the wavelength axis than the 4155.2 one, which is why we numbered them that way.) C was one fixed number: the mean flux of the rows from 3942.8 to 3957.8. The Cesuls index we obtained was 0.99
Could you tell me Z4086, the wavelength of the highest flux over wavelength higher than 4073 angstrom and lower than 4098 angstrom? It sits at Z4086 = 4096.5 angstrom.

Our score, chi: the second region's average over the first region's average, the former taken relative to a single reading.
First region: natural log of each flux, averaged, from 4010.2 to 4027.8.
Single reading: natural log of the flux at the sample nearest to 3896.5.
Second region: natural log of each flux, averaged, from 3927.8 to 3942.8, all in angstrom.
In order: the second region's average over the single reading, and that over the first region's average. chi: 0.229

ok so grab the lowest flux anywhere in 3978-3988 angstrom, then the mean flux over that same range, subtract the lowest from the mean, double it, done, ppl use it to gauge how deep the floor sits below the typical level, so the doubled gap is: 10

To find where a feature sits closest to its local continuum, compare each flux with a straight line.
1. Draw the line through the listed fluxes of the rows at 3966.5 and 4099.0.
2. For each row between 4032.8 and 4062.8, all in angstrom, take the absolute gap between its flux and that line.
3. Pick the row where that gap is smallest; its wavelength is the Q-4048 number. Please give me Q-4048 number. 4056.5 angstrom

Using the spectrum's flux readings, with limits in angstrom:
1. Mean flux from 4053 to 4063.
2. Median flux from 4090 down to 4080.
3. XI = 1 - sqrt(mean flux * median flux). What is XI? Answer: -81.2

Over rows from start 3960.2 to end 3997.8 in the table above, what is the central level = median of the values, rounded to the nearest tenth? 81.8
